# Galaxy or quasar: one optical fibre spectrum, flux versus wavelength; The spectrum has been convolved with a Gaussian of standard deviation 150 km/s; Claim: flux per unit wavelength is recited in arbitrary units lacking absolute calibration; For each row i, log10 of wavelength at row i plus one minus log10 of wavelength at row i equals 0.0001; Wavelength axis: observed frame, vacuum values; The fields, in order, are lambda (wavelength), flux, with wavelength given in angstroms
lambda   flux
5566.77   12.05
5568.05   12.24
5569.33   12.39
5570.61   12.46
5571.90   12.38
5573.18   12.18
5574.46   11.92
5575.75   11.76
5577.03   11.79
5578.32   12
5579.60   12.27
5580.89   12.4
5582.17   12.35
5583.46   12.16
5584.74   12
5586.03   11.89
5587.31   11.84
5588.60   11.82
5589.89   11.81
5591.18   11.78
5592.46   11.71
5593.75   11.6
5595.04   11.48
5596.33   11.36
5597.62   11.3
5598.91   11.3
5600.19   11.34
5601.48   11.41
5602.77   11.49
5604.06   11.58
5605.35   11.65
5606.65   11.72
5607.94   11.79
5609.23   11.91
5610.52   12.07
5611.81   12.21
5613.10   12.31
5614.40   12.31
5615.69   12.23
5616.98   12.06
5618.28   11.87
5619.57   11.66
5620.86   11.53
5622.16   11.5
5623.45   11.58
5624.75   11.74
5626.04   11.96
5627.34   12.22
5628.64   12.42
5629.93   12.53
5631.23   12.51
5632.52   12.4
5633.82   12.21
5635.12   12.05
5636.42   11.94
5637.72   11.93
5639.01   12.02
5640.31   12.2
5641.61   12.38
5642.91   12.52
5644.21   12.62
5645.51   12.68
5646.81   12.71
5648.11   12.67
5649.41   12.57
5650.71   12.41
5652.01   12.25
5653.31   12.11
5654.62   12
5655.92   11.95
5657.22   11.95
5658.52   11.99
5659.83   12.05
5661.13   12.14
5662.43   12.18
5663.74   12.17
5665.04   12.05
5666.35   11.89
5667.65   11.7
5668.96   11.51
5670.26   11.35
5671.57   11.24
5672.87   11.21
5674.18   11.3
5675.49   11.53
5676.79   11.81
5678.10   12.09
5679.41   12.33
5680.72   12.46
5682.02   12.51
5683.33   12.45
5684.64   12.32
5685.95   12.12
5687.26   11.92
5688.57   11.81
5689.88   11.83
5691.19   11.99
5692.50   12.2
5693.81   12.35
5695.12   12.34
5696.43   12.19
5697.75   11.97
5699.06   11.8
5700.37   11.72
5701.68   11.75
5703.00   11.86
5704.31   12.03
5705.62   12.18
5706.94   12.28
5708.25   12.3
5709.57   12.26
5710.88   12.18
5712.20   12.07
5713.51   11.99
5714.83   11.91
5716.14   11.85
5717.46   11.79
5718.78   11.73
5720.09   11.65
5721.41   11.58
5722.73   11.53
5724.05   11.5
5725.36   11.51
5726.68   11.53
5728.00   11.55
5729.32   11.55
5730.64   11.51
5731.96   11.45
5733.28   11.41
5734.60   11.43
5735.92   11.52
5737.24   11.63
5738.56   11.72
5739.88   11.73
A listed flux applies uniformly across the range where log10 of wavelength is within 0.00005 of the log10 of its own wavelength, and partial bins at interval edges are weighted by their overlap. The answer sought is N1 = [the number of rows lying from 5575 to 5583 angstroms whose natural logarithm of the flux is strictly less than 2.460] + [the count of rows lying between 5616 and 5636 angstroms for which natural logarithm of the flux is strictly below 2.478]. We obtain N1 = 6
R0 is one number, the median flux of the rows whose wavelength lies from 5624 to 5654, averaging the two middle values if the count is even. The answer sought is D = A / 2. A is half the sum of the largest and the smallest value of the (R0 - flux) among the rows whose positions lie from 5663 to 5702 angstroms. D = 0.26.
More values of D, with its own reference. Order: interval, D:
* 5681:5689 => 0.11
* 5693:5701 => 0.17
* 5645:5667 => 0.04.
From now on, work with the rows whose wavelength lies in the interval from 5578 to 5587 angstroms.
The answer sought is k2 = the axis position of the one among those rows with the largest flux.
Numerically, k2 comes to 5580.89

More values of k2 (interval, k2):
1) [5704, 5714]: 5708.25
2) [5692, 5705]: 5693.81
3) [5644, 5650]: 5646.81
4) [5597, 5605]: 5604.06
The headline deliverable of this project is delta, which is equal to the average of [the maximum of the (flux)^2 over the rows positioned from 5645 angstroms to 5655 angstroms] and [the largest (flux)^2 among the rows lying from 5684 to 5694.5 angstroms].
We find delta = 157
